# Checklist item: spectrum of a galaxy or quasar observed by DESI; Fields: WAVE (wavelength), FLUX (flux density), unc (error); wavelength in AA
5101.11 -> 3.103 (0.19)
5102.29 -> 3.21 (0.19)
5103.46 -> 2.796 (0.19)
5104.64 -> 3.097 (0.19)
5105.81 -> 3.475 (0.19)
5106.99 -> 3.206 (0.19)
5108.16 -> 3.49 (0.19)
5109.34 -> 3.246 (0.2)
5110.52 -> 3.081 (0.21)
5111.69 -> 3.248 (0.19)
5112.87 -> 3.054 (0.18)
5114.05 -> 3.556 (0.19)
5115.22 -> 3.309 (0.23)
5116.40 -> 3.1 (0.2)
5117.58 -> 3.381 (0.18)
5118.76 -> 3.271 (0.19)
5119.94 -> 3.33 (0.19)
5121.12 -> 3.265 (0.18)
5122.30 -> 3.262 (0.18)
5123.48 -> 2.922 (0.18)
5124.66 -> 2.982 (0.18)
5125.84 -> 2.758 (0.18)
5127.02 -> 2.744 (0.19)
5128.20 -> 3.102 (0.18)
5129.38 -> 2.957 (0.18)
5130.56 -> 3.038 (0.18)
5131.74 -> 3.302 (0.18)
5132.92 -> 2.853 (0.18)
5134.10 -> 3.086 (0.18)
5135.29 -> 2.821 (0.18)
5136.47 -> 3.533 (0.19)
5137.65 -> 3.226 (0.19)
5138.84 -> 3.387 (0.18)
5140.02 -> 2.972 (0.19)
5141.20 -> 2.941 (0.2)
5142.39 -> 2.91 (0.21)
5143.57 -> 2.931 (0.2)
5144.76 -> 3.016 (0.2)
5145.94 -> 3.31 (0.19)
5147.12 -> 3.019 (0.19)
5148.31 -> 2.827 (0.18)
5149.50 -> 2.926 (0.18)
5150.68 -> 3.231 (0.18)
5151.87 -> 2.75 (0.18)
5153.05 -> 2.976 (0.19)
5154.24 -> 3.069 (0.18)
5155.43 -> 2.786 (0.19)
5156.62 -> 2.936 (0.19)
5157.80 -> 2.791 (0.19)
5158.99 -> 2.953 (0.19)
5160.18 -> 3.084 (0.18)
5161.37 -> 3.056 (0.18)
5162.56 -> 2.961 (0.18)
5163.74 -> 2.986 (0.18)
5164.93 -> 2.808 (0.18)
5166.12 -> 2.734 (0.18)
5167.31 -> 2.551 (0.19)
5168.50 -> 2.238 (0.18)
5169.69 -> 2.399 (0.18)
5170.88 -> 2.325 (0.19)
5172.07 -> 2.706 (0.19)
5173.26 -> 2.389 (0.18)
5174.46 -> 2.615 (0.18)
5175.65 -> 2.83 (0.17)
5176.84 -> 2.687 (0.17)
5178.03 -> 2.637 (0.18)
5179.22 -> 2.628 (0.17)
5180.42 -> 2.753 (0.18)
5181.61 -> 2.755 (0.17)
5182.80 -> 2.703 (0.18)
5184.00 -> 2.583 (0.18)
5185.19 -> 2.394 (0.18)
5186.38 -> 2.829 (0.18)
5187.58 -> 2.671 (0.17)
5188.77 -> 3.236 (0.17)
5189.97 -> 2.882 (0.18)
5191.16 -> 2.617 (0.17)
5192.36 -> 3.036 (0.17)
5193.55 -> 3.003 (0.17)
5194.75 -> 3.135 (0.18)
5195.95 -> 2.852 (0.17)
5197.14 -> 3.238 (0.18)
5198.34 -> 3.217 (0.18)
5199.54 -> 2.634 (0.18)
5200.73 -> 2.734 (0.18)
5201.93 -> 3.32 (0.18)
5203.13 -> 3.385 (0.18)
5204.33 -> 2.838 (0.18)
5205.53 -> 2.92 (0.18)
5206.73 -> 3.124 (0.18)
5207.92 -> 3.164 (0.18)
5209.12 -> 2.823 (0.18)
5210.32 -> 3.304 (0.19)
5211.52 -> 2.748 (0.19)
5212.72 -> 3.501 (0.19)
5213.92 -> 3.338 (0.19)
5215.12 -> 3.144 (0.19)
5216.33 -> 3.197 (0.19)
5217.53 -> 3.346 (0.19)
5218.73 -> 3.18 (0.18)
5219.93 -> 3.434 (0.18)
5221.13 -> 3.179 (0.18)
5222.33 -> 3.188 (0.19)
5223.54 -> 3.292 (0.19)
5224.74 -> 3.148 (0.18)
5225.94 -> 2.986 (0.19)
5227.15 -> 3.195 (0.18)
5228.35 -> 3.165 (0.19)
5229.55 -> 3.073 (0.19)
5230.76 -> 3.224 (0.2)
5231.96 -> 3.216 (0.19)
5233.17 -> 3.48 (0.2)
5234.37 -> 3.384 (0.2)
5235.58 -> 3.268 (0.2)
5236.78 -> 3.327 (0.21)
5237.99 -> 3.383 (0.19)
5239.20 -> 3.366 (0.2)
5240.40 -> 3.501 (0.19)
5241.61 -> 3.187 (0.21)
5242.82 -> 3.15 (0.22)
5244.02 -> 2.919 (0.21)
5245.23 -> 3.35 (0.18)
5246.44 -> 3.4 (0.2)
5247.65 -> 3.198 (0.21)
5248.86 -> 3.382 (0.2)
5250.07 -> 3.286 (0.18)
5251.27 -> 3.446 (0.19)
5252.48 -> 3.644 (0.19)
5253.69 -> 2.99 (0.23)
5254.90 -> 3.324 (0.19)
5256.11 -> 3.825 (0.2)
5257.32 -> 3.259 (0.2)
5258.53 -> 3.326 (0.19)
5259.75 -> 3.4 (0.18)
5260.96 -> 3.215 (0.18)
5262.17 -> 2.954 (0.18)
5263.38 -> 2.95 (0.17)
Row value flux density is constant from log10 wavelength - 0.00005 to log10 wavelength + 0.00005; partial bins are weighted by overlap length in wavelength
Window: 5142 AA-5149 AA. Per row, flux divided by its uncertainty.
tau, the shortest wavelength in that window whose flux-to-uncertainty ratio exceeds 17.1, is 5145.94 AA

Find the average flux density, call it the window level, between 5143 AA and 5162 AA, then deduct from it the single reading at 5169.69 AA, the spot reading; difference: 0.58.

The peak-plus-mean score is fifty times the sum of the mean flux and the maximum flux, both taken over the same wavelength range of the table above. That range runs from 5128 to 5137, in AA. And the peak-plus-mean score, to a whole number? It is 331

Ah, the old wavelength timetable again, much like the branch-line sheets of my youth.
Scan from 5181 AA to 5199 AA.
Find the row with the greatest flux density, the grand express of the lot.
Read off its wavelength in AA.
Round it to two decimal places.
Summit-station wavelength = 5197.14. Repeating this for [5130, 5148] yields 5136.47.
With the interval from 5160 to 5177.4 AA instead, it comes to 5160.18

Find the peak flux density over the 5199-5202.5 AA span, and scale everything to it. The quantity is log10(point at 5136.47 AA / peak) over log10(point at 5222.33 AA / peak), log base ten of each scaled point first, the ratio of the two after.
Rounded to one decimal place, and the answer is -1.5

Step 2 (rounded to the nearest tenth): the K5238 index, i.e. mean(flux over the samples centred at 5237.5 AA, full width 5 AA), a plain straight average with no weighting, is 3.3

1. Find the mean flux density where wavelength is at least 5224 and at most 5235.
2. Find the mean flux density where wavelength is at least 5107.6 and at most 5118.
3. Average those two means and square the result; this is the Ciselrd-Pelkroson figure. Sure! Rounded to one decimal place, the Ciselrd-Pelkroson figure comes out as 10.5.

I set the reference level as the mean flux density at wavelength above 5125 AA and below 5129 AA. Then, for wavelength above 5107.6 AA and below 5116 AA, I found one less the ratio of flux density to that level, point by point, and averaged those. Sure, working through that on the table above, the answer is -0.14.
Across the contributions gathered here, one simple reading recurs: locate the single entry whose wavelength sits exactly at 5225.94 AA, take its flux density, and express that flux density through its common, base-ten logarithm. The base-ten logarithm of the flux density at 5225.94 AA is 0.475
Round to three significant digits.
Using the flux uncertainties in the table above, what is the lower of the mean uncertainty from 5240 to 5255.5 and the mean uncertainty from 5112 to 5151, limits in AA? 0.188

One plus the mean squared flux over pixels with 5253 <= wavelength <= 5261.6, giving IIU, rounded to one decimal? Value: 12.2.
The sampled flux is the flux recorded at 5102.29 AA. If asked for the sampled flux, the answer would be 3.21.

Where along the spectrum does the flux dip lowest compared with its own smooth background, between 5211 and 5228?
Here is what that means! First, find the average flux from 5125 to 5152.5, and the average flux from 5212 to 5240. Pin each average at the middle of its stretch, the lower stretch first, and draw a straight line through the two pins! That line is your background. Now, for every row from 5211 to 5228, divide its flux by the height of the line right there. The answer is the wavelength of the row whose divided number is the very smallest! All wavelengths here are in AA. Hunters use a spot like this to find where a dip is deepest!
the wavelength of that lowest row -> 5211.52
